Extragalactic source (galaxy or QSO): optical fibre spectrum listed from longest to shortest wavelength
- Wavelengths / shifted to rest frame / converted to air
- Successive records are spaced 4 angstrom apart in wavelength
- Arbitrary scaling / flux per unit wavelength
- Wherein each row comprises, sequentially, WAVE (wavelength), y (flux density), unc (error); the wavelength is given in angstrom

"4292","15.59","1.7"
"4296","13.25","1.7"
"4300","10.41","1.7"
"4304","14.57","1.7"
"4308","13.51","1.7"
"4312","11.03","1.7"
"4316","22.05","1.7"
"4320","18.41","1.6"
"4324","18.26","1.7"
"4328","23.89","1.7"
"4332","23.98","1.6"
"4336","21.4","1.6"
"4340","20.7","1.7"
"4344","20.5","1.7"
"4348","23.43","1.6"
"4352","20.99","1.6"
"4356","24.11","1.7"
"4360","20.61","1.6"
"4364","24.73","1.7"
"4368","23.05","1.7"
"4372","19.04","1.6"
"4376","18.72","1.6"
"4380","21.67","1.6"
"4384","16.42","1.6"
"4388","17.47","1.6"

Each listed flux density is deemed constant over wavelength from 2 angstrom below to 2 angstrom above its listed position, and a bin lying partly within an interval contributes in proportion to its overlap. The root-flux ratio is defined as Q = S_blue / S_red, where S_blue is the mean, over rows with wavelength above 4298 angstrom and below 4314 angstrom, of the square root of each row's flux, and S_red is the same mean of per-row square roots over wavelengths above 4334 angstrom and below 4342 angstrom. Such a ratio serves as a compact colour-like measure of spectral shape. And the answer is 0.77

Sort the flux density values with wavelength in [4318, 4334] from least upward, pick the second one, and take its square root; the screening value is 4.29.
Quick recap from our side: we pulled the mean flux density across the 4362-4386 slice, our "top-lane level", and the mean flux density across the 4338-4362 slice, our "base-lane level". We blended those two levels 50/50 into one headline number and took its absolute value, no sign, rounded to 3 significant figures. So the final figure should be 21.2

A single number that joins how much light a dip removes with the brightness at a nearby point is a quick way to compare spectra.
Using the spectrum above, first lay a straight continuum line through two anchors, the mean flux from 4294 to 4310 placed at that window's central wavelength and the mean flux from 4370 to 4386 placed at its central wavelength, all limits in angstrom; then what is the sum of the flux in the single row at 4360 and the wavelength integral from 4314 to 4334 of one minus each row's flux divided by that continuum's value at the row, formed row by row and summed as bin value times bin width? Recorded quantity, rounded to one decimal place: 11.6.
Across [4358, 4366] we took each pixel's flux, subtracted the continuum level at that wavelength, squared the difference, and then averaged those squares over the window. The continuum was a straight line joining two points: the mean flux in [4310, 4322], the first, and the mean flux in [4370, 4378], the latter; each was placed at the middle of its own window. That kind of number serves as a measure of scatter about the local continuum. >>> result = 21.2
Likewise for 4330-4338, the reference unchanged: 26.8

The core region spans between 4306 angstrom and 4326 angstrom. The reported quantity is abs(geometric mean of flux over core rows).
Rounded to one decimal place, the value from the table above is 16.2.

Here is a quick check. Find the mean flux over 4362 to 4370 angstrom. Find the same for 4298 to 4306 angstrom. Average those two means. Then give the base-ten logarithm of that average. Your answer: 1.26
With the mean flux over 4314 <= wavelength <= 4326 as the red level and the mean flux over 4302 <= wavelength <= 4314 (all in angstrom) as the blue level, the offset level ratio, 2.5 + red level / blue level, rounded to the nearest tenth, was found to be 4.0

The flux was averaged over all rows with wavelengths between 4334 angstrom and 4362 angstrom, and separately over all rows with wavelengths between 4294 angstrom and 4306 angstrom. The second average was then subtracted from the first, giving 9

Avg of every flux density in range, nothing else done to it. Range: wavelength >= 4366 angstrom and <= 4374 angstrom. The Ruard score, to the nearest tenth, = 21.0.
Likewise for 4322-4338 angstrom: 21.9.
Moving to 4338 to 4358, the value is 21.9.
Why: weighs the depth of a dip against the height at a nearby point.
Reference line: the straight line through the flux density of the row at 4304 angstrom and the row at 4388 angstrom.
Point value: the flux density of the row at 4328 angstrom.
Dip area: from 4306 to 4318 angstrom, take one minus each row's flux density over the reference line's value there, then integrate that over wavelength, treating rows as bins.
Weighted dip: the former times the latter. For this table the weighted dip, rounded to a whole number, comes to -13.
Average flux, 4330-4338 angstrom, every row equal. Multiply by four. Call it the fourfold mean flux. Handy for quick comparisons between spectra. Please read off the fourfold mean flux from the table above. 91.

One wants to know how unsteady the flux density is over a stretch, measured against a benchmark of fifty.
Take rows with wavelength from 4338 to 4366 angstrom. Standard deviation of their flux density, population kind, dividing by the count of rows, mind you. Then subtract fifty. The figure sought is -48.3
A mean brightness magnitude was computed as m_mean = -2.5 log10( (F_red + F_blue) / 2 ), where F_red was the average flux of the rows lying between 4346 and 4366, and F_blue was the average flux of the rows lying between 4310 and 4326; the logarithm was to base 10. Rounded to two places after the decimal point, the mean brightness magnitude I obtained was -3.26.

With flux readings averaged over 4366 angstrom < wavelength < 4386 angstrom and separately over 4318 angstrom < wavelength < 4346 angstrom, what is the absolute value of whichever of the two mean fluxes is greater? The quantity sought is 21.0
